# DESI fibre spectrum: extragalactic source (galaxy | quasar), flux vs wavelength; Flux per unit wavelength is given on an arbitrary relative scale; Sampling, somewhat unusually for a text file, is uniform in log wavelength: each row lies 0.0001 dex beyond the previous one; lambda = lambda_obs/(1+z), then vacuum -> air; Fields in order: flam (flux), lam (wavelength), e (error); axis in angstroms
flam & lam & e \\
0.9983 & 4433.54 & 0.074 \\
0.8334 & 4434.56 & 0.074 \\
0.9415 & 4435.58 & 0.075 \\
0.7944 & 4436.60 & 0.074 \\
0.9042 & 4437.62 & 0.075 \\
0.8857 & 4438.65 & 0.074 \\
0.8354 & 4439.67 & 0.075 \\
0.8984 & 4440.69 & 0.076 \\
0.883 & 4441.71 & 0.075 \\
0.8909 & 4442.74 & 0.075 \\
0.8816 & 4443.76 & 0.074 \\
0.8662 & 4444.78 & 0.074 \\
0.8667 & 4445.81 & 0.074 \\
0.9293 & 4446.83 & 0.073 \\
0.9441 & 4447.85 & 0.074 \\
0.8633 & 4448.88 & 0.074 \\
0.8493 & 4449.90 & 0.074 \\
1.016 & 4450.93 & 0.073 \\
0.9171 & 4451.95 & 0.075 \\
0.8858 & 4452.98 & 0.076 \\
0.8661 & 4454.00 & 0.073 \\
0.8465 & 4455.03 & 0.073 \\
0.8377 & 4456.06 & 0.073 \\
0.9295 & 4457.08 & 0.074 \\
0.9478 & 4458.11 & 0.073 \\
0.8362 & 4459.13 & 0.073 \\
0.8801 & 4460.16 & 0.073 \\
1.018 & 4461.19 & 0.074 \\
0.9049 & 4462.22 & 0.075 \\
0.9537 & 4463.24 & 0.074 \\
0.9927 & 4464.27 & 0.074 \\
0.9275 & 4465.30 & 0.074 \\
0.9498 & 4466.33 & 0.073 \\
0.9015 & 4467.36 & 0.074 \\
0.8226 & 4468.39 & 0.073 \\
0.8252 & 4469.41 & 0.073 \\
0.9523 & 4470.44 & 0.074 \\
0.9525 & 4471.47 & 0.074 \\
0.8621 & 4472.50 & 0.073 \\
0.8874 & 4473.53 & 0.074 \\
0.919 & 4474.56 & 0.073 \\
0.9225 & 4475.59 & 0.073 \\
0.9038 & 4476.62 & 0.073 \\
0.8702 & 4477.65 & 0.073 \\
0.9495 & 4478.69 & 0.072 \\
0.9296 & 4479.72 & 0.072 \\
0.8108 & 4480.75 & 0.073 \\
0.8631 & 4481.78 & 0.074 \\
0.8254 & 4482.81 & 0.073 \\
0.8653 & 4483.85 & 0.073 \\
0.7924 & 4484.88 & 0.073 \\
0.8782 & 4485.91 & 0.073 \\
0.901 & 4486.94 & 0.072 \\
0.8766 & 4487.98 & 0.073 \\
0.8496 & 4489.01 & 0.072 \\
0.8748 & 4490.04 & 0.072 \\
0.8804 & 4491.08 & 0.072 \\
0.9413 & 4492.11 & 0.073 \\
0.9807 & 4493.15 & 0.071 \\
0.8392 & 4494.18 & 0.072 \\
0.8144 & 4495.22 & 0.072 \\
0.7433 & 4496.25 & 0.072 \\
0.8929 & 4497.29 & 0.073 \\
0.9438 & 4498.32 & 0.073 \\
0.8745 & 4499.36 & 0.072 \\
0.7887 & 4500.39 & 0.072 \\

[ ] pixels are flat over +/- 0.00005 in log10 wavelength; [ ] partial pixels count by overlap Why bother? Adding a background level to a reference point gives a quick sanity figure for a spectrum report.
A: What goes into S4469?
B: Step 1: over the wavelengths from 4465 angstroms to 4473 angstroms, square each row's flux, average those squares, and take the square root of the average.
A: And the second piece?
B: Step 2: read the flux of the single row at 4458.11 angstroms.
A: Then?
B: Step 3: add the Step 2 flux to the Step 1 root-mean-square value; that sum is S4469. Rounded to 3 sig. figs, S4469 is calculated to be 1.85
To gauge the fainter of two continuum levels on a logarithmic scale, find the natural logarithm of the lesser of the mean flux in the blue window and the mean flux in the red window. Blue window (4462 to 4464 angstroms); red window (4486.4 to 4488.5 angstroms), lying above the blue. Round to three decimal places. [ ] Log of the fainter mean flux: -0.118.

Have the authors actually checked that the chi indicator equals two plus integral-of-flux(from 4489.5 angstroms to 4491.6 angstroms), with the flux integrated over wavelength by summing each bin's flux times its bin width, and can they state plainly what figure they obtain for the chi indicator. 3.8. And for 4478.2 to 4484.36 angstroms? 7.4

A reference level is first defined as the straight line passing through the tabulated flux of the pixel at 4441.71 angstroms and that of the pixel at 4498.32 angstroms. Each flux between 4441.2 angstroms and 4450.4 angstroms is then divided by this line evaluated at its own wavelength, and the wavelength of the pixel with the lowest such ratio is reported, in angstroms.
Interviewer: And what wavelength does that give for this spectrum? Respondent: 4449.90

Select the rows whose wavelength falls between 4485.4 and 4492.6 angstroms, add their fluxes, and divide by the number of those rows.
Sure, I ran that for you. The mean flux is 0.886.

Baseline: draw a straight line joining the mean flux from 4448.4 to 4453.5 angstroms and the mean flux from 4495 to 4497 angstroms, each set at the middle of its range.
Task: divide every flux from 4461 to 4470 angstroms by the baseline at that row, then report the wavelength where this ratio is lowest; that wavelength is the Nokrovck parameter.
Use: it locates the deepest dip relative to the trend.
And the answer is 4468.39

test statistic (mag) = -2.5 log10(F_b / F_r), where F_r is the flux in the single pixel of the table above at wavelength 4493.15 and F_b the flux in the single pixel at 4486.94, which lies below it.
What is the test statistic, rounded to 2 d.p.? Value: 0.09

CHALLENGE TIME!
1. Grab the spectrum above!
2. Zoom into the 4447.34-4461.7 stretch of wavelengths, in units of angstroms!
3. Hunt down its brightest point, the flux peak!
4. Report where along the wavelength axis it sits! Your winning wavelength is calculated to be 4461.19 angstroms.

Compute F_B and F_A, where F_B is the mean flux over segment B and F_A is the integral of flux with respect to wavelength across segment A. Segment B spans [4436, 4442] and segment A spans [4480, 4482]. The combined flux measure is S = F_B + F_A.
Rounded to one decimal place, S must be 2.6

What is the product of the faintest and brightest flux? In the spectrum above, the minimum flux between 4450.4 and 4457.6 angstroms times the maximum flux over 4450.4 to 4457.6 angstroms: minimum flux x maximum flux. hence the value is 0.851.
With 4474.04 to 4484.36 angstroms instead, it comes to 0.770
